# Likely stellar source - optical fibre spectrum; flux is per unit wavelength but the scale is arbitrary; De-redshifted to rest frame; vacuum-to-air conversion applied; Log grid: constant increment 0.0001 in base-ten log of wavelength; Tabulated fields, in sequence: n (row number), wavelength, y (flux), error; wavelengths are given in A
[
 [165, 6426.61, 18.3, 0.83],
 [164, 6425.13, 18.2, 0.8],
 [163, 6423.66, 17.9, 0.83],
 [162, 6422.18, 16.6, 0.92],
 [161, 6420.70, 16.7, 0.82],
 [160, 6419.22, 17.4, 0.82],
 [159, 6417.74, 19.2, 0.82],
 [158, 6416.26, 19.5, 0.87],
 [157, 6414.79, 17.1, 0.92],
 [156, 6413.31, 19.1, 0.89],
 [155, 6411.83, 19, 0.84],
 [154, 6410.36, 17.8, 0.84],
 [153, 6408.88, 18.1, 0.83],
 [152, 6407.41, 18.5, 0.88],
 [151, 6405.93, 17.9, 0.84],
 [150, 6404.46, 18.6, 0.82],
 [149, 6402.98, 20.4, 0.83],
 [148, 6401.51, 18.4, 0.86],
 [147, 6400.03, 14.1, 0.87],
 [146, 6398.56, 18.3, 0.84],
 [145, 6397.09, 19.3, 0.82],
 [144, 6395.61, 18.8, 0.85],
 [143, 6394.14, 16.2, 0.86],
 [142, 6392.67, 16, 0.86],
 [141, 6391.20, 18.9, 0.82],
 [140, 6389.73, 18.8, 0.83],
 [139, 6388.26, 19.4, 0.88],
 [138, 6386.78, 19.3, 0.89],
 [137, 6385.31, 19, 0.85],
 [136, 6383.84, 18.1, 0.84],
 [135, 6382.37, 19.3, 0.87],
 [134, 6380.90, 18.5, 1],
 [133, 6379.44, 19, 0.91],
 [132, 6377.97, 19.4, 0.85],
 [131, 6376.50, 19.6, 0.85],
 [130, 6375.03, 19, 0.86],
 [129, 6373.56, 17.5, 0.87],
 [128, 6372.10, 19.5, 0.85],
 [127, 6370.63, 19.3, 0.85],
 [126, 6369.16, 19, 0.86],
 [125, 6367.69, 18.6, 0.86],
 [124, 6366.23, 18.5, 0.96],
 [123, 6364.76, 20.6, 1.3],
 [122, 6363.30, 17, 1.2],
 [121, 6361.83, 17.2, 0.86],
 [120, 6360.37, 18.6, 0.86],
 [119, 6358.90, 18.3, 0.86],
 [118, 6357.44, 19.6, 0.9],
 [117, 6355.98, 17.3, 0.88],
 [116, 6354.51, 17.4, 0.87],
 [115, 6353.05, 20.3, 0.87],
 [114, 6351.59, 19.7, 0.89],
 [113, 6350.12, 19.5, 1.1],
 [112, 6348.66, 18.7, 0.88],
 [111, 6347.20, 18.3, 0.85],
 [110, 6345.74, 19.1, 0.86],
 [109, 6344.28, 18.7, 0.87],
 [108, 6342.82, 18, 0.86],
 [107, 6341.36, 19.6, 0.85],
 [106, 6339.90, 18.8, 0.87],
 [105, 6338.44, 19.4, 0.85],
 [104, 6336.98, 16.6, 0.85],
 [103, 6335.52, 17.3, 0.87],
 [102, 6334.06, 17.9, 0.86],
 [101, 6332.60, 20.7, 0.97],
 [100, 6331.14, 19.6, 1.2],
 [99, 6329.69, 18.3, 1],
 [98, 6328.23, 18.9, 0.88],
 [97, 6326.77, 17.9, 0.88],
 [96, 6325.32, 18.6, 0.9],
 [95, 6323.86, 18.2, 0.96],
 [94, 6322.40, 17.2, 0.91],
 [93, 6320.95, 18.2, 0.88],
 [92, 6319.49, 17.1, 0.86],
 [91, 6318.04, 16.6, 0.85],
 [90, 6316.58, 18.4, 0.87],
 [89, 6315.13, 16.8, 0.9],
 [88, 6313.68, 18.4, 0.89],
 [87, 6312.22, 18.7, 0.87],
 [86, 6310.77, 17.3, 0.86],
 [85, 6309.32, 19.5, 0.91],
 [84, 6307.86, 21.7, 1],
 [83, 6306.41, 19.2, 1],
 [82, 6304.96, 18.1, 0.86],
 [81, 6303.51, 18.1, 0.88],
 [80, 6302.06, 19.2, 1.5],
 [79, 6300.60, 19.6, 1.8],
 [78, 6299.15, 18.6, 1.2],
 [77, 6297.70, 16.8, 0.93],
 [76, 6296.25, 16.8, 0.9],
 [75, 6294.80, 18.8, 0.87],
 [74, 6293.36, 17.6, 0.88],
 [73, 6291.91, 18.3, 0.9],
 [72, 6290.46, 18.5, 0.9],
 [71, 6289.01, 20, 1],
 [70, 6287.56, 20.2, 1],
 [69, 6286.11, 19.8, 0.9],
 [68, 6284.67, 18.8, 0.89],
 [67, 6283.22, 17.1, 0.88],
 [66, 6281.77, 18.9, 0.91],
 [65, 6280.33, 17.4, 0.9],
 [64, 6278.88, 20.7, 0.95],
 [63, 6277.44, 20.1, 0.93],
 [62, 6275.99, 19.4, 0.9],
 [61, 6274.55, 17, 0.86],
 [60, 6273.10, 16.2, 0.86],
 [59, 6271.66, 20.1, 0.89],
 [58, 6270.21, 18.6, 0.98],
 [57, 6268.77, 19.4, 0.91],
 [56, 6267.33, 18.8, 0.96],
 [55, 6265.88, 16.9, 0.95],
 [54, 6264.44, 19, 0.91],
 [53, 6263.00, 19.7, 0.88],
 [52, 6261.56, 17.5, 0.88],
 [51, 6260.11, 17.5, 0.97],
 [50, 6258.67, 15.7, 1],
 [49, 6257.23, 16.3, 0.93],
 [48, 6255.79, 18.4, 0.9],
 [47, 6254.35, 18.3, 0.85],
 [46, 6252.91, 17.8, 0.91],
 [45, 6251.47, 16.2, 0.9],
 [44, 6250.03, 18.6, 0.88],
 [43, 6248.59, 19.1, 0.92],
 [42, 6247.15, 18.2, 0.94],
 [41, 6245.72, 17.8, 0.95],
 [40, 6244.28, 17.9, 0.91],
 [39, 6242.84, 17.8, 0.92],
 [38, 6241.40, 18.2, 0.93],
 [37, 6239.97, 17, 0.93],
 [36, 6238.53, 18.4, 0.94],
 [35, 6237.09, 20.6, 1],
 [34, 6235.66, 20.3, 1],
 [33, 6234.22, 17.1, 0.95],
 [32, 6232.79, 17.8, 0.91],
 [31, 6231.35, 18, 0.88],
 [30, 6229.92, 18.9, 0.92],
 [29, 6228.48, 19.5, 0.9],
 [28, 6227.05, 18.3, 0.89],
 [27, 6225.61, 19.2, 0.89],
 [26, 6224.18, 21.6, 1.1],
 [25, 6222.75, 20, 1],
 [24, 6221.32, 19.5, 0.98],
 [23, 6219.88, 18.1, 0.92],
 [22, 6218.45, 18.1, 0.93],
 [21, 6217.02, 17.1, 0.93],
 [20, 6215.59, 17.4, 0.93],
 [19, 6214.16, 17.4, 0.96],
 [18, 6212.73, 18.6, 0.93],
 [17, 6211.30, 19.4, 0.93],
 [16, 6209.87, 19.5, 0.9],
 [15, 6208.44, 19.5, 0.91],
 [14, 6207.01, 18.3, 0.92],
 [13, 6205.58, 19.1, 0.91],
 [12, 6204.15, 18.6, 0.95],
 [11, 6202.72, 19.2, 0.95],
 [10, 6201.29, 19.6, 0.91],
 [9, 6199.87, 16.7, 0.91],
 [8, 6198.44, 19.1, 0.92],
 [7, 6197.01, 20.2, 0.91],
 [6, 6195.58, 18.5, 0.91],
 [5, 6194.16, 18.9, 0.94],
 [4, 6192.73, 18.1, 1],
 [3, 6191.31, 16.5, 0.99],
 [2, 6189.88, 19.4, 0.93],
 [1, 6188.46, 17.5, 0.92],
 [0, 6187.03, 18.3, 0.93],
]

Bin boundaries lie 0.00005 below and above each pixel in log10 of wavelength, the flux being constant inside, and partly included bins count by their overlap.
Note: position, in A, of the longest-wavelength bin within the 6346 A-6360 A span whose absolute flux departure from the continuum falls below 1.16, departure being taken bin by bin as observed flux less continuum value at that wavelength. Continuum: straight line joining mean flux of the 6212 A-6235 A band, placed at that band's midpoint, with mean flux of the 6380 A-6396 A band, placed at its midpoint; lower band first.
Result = 6358.90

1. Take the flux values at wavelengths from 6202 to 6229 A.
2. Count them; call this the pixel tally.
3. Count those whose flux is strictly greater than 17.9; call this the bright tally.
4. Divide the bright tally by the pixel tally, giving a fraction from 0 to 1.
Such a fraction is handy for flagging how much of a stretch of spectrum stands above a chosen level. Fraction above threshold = 0.84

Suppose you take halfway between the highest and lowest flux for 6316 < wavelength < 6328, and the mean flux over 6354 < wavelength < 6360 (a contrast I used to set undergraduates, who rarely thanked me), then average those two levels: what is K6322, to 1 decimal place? 17.9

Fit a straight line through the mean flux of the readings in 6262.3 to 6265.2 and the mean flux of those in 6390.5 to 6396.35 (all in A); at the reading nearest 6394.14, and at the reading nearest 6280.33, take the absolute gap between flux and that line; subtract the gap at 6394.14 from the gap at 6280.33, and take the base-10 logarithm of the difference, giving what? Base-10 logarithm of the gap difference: -0.35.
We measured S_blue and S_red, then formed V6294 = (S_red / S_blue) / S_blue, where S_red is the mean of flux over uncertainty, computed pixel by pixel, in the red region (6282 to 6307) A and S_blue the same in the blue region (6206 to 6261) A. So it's 0.0489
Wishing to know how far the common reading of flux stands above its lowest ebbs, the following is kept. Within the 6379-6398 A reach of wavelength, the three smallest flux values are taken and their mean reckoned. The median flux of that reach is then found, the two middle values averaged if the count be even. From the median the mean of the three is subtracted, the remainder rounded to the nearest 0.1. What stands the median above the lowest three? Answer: 2.1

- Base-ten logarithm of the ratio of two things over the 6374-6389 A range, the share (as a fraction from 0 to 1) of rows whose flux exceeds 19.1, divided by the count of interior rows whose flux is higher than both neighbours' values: -0.60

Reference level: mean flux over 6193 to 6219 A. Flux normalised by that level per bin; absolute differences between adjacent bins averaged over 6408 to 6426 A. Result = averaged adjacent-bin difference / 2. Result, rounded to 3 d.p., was 0.026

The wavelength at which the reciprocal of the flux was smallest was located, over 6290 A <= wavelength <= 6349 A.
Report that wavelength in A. 6307.86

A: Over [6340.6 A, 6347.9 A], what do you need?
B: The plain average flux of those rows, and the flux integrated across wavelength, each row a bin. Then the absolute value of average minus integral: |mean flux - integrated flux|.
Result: 118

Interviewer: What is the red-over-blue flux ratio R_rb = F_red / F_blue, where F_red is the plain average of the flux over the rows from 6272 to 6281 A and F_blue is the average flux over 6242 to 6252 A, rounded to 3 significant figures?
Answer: 1.03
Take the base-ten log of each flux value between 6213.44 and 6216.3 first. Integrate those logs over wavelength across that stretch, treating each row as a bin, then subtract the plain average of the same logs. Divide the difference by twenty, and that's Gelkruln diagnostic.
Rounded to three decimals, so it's 0.115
